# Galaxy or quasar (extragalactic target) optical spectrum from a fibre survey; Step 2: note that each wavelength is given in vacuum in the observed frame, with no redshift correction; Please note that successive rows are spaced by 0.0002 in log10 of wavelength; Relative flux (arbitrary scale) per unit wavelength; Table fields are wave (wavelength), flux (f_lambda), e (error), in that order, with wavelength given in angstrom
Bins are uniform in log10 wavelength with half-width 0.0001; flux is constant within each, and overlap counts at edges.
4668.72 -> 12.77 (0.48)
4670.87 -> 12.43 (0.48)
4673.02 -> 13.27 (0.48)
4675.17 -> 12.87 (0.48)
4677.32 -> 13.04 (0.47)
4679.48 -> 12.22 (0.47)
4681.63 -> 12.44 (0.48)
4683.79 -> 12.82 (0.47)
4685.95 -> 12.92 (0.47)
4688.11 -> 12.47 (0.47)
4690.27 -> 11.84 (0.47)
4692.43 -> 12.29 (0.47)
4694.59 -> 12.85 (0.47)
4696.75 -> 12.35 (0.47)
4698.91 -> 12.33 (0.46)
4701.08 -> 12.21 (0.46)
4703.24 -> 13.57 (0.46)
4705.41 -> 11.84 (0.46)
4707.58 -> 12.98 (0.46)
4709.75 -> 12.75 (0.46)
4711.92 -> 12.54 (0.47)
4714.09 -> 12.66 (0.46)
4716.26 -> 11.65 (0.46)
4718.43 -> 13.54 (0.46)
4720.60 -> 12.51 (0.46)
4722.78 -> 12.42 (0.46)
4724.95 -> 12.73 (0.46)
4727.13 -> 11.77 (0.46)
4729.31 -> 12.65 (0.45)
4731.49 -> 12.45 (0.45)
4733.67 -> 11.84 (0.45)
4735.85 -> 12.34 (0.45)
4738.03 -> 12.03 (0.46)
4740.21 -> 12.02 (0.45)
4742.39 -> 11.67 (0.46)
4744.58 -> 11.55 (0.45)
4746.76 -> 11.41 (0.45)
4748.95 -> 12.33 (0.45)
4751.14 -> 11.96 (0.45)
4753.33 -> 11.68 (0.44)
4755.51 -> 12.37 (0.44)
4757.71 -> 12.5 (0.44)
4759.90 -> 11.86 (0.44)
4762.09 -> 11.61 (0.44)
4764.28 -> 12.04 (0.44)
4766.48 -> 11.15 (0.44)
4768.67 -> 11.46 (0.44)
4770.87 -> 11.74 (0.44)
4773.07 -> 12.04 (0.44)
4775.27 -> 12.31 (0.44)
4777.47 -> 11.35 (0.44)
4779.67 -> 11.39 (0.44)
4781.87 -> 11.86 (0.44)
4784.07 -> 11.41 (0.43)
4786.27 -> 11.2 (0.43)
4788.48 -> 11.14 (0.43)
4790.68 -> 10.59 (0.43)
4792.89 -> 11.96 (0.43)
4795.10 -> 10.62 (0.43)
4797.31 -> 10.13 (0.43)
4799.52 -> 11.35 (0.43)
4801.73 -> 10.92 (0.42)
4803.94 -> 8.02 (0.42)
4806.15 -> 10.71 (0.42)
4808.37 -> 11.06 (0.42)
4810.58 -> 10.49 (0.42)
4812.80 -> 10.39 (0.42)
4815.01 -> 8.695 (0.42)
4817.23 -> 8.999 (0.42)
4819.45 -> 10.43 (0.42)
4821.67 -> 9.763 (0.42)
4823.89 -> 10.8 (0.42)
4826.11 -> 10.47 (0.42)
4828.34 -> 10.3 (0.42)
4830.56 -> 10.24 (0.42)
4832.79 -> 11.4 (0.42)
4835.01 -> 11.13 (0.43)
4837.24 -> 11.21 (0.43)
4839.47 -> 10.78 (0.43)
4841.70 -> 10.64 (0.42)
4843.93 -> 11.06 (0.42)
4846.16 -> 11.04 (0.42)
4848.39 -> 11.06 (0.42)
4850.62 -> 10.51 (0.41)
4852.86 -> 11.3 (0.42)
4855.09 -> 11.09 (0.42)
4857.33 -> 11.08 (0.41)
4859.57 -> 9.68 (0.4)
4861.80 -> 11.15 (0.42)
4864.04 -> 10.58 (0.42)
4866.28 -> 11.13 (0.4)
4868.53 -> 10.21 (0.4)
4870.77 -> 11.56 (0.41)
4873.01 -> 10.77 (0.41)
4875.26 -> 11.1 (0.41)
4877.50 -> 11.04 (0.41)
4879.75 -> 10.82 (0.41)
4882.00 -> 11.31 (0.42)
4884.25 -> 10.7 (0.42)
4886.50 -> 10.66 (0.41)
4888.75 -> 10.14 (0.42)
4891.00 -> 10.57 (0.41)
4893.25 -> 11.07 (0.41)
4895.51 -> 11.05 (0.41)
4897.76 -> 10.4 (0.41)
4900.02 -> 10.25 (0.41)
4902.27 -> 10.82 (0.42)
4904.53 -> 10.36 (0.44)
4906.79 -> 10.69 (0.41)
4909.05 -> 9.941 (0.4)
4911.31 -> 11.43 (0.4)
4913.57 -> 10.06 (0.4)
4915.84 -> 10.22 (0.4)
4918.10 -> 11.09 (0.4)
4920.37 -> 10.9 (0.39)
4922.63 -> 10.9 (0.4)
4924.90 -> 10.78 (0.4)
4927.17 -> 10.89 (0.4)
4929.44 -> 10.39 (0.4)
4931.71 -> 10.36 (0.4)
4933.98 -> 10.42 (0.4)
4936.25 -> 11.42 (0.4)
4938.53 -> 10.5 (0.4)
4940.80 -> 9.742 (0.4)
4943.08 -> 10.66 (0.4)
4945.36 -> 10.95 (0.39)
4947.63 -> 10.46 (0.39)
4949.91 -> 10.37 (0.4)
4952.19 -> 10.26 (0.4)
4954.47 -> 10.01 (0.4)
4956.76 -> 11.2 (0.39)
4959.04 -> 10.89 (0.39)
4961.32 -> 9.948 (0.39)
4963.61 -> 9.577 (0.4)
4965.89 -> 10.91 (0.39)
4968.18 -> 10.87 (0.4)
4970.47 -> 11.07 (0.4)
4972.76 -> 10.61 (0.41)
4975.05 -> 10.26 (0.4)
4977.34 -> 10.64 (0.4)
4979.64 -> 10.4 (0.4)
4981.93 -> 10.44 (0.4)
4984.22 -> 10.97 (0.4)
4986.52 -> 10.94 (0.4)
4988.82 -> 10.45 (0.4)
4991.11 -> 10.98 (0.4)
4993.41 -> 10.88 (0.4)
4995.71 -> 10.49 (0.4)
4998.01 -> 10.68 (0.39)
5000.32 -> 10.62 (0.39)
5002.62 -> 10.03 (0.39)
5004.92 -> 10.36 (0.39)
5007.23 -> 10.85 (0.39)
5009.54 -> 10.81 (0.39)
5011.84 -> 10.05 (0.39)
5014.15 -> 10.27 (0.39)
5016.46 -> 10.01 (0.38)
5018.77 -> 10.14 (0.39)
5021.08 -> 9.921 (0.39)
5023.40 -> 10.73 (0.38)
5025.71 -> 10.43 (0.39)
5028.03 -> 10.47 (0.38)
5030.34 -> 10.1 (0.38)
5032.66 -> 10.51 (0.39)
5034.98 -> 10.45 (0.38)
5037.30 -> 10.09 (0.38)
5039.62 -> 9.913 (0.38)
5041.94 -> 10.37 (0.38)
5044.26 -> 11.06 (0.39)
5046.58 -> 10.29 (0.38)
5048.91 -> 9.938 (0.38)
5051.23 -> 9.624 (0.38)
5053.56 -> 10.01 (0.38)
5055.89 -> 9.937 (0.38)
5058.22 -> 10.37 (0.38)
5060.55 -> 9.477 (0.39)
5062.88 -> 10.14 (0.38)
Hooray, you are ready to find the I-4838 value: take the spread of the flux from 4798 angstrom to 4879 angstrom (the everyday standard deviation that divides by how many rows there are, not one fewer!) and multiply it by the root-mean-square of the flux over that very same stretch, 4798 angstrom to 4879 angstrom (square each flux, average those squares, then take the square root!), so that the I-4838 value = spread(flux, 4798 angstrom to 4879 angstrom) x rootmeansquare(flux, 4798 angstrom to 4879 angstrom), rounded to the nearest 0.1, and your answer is 8.1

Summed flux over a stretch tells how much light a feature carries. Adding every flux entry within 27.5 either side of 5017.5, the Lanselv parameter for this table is 250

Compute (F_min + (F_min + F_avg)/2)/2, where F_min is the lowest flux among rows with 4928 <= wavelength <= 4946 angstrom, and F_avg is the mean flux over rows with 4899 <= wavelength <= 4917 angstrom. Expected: 9.9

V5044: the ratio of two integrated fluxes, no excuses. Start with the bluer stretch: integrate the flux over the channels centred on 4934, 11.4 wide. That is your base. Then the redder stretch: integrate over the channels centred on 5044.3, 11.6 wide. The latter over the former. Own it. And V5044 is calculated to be 0.99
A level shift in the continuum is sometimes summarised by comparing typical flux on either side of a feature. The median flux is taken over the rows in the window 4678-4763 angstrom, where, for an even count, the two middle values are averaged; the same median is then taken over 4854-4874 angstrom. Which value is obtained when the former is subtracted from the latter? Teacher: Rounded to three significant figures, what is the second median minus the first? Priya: -1.26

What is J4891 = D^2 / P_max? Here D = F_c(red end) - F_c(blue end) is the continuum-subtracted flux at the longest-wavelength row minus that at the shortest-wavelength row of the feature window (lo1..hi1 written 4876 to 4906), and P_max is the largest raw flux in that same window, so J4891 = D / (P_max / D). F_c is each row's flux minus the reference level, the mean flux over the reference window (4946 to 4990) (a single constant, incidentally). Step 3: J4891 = 0.04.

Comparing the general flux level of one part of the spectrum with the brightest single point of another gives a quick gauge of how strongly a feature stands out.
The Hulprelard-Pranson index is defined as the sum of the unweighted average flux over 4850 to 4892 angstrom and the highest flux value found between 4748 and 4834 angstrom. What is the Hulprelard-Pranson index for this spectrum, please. 23.3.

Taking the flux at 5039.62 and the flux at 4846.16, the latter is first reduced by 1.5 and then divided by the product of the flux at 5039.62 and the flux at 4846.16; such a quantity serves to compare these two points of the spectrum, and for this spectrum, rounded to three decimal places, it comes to 0.087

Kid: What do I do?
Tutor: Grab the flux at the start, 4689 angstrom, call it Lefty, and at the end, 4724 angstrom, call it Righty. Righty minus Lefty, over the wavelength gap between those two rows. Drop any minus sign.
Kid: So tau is 0.018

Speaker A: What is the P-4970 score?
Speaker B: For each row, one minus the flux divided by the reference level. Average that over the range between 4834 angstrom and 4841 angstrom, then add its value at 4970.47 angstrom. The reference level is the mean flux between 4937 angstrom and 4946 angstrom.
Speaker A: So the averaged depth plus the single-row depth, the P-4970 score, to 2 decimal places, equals -0.11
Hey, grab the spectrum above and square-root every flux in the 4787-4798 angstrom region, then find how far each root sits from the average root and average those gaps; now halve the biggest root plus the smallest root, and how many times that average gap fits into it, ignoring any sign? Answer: 42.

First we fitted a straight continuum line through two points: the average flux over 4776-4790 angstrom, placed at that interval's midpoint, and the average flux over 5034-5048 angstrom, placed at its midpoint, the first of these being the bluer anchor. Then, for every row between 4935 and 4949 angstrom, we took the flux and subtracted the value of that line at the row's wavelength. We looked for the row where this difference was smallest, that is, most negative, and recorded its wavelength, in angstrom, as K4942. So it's 4940.80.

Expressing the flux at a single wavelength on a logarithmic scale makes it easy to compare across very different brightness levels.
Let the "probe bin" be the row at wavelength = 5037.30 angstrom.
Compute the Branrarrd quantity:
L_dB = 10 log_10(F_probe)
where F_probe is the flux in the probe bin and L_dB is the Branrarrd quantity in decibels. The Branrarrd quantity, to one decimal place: 10.0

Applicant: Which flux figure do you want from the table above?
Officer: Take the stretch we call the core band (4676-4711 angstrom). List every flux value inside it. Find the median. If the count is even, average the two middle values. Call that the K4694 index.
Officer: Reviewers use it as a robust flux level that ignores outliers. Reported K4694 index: 12.5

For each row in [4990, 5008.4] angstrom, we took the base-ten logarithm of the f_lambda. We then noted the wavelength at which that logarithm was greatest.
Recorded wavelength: 4991.11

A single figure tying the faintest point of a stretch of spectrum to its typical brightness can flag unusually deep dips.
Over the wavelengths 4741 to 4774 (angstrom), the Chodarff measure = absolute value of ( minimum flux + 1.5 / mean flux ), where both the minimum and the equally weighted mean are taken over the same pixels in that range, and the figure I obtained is 11.3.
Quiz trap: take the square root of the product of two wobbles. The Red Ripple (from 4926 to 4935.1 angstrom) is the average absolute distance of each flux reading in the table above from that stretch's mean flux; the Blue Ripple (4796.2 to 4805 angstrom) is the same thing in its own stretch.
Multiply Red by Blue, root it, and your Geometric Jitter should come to 0.44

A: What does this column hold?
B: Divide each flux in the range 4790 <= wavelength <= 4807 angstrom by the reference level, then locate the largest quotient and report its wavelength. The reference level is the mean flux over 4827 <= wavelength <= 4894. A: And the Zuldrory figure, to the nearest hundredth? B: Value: 4792.89 angstrom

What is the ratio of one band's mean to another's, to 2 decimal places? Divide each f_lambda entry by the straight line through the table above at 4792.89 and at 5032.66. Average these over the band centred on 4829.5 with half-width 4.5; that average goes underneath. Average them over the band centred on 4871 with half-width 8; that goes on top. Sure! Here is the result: 1.05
